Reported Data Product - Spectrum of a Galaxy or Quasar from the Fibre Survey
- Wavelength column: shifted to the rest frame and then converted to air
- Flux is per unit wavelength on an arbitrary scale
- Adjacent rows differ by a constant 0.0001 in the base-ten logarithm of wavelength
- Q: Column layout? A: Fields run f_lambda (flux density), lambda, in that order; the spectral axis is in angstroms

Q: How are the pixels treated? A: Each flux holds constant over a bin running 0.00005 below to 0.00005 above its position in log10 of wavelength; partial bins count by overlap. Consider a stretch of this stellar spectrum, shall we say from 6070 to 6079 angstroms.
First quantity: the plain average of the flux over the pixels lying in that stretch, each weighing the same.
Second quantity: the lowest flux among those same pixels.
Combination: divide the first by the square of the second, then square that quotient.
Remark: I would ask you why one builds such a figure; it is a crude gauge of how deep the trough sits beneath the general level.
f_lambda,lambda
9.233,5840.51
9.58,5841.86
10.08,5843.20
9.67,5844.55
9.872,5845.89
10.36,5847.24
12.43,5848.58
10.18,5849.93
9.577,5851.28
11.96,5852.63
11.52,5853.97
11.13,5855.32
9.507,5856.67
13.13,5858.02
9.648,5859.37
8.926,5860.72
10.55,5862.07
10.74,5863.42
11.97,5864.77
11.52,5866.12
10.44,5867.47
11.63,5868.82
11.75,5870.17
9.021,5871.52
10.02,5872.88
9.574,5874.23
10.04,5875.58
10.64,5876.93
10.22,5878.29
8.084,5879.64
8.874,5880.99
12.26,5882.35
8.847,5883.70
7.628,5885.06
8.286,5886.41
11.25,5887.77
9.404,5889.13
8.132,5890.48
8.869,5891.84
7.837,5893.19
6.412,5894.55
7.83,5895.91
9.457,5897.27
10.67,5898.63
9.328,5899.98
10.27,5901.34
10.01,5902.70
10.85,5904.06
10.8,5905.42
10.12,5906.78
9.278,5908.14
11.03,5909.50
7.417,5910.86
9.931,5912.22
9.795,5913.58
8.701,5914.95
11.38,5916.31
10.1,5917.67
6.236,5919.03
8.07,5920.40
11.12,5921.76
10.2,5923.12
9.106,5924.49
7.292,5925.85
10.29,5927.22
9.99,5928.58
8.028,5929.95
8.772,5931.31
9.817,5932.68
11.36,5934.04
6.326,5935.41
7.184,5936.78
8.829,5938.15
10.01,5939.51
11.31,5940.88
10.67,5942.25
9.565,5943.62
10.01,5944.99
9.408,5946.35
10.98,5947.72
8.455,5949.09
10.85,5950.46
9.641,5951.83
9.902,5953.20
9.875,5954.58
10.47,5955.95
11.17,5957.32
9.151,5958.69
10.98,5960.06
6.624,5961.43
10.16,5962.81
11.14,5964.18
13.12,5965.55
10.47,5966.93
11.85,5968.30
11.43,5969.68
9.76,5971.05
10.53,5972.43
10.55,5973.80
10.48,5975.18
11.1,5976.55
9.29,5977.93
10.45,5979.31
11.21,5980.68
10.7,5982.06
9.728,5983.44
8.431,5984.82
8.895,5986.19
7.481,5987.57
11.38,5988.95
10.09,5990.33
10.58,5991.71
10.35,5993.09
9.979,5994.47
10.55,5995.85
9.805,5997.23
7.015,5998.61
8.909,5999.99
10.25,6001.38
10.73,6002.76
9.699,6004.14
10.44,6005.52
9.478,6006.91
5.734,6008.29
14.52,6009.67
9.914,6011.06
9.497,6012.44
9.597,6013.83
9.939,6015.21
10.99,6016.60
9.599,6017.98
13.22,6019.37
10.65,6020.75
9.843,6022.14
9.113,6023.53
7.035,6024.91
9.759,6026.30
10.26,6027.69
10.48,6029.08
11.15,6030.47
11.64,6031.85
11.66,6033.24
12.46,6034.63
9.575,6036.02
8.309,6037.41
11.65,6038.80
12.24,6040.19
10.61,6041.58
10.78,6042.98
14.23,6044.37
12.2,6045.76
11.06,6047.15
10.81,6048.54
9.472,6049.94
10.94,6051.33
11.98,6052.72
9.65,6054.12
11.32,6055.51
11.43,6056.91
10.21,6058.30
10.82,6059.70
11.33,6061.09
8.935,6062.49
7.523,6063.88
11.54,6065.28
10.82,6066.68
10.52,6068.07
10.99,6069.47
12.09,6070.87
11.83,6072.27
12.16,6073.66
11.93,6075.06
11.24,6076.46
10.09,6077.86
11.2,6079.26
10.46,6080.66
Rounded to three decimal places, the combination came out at 0.013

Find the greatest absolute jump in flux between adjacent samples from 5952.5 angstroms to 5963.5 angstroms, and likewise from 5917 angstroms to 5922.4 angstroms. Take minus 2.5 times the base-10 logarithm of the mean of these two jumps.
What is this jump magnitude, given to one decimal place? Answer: -1.5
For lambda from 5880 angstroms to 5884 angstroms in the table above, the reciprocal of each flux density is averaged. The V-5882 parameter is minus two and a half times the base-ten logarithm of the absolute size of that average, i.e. 2.47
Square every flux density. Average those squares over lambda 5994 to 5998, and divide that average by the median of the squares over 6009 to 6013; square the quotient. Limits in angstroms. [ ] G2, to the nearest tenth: 1.1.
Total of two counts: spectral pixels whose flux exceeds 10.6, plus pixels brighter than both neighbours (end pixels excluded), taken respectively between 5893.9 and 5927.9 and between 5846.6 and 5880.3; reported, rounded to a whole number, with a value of 13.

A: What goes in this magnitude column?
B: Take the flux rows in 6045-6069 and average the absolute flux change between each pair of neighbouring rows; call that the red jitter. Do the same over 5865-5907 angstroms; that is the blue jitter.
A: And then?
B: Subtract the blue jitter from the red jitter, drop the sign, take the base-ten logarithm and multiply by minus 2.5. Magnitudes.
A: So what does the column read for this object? 3.5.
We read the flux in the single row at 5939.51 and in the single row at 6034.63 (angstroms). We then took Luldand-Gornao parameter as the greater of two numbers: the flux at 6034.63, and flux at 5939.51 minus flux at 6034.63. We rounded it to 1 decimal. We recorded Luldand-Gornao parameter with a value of 12.5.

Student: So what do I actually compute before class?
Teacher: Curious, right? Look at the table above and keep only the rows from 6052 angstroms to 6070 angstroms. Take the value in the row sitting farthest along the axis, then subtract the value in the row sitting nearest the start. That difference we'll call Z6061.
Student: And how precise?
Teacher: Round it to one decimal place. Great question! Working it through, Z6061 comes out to -1.0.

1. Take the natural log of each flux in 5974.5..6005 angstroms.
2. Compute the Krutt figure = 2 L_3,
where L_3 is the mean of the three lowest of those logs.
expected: 4.1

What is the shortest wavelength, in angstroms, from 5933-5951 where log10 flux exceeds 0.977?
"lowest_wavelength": 5934.04 angstroms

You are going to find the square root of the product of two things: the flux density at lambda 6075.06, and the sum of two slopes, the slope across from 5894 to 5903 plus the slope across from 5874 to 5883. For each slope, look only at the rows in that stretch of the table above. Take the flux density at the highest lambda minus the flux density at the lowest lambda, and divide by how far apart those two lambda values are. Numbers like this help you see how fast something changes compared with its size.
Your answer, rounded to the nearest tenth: 3.0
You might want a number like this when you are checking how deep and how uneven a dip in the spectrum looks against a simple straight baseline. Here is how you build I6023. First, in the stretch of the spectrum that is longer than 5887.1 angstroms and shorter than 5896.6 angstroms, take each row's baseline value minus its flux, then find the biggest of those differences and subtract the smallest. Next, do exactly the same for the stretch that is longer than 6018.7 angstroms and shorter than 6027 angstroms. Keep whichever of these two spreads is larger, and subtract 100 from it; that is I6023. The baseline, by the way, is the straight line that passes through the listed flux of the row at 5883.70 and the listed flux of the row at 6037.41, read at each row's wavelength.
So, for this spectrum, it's -93.8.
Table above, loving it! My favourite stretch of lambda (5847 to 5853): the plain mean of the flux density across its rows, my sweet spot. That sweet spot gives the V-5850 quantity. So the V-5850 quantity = 10.9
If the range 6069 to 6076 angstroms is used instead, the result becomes 11.8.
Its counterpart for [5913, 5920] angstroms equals 9.2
